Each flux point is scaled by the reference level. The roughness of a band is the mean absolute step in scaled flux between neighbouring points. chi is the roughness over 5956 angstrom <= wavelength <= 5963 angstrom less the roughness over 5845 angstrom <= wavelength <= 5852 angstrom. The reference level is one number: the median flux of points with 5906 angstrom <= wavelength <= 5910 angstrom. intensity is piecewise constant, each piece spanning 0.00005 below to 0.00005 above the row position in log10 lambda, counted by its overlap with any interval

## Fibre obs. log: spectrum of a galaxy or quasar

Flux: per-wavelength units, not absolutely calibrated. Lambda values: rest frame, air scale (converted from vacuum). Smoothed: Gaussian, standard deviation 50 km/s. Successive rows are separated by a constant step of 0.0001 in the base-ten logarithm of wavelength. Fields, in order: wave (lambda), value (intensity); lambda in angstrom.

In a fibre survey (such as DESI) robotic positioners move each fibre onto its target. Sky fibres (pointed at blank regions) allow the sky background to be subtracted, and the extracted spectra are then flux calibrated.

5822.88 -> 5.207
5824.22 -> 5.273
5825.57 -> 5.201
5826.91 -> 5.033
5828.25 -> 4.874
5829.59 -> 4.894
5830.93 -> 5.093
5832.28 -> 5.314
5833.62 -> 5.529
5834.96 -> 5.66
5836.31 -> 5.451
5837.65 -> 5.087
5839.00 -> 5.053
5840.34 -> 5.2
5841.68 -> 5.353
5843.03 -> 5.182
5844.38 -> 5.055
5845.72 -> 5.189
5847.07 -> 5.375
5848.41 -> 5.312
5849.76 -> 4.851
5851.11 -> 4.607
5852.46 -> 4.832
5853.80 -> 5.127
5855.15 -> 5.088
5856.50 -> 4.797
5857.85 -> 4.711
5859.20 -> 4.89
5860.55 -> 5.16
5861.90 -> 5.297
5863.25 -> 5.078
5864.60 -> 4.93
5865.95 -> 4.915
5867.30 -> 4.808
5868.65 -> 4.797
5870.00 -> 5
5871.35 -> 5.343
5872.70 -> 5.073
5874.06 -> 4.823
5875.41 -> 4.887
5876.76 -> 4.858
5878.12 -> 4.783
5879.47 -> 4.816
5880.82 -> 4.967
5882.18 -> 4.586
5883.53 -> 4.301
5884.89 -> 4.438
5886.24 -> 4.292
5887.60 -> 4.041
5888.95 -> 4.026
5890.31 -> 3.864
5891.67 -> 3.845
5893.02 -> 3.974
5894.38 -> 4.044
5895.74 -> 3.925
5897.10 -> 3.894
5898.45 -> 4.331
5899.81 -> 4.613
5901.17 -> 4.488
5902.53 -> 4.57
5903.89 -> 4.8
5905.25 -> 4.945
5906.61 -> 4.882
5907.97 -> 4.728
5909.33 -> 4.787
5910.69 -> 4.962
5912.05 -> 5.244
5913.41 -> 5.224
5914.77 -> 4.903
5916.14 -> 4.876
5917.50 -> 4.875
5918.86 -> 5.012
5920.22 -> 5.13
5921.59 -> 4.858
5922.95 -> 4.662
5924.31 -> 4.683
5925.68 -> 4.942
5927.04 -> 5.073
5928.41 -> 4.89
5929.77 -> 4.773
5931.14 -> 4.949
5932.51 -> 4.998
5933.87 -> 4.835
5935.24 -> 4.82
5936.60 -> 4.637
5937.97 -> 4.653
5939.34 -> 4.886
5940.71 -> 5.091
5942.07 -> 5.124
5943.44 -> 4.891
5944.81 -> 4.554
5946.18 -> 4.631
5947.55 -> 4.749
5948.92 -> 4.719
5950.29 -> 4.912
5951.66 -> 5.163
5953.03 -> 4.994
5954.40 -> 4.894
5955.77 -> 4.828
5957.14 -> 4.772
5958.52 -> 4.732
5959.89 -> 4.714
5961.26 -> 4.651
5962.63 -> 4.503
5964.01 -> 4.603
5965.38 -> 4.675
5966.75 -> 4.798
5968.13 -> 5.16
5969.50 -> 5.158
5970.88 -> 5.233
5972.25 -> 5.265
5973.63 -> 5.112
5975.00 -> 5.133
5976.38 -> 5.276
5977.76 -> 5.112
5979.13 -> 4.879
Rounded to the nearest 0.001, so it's -0.036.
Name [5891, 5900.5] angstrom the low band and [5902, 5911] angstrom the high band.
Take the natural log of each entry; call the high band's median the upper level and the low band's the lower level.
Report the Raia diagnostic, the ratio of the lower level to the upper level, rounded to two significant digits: 0.88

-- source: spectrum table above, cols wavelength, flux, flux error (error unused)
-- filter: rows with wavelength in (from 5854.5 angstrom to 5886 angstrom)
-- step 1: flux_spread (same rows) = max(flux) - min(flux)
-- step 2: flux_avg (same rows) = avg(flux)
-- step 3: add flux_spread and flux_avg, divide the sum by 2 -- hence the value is 2.96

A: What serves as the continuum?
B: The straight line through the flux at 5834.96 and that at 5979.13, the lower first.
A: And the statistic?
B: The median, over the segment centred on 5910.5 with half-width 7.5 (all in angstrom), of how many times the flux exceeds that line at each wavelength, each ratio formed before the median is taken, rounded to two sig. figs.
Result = 0.94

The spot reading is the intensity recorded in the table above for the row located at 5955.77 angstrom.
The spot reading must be 4.828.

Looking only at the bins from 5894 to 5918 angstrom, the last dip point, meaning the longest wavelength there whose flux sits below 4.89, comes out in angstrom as 5917.50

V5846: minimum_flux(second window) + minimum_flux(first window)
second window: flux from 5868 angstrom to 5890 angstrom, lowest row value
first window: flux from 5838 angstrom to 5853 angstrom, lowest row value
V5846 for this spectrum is 8.63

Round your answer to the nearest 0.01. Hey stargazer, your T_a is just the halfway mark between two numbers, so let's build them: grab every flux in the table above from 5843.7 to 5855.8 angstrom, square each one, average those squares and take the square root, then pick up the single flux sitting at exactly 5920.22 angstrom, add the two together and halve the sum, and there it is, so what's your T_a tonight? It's 5.09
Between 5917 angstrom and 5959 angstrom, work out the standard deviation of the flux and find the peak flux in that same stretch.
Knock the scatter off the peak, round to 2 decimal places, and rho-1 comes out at 5.00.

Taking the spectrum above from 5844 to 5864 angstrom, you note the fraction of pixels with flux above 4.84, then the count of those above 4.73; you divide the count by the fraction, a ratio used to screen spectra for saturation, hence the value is 18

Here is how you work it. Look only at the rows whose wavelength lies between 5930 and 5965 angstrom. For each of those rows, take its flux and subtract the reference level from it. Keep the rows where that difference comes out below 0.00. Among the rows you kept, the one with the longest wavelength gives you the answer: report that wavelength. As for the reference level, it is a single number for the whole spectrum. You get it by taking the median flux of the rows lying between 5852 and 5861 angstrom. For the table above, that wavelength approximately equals 5964.01 angstrom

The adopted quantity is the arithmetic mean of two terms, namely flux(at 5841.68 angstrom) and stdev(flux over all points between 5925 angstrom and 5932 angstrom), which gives 2.73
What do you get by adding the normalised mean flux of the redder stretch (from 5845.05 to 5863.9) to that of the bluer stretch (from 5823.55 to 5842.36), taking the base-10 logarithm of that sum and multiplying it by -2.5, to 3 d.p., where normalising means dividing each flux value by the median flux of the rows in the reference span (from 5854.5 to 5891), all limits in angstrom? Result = -0.817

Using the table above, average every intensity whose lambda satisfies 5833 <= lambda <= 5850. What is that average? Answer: 5.3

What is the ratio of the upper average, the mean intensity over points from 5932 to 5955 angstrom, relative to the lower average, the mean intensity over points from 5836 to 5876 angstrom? 0.96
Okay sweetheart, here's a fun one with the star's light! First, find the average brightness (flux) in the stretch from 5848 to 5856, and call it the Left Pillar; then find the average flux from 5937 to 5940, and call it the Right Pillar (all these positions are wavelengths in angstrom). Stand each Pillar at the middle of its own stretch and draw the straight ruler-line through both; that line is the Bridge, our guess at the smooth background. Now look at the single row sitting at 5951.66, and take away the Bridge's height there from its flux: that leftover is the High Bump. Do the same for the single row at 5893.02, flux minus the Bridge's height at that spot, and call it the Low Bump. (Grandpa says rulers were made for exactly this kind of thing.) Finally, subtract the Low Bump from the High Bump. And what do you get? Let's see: 1.3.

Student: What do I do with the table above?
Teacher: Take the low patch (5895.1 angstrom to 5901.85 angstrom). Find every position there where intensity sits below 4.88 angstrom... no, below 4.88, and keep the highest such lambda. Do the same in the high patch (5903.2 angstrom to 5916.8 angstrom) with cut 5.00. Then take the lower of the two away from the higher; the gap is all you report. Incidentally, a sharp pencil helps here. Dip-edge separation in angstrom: 15.0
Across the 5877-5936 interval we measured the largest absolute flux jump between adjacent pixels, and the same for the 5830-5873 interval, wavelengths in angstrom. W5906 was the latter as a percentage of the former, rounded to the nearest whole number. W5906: 105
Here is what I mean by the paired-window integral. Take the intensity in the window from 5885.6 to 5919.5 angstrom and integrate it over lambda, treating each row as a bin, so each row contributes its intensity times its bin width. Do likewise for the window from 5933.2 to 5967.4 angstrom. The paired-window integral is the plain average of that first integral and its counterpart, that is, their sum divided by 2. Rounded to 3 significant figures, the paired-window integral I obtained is 159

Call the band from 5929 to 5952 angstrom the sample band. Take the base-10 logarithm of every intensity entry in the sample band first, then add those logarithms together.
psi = 11.65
